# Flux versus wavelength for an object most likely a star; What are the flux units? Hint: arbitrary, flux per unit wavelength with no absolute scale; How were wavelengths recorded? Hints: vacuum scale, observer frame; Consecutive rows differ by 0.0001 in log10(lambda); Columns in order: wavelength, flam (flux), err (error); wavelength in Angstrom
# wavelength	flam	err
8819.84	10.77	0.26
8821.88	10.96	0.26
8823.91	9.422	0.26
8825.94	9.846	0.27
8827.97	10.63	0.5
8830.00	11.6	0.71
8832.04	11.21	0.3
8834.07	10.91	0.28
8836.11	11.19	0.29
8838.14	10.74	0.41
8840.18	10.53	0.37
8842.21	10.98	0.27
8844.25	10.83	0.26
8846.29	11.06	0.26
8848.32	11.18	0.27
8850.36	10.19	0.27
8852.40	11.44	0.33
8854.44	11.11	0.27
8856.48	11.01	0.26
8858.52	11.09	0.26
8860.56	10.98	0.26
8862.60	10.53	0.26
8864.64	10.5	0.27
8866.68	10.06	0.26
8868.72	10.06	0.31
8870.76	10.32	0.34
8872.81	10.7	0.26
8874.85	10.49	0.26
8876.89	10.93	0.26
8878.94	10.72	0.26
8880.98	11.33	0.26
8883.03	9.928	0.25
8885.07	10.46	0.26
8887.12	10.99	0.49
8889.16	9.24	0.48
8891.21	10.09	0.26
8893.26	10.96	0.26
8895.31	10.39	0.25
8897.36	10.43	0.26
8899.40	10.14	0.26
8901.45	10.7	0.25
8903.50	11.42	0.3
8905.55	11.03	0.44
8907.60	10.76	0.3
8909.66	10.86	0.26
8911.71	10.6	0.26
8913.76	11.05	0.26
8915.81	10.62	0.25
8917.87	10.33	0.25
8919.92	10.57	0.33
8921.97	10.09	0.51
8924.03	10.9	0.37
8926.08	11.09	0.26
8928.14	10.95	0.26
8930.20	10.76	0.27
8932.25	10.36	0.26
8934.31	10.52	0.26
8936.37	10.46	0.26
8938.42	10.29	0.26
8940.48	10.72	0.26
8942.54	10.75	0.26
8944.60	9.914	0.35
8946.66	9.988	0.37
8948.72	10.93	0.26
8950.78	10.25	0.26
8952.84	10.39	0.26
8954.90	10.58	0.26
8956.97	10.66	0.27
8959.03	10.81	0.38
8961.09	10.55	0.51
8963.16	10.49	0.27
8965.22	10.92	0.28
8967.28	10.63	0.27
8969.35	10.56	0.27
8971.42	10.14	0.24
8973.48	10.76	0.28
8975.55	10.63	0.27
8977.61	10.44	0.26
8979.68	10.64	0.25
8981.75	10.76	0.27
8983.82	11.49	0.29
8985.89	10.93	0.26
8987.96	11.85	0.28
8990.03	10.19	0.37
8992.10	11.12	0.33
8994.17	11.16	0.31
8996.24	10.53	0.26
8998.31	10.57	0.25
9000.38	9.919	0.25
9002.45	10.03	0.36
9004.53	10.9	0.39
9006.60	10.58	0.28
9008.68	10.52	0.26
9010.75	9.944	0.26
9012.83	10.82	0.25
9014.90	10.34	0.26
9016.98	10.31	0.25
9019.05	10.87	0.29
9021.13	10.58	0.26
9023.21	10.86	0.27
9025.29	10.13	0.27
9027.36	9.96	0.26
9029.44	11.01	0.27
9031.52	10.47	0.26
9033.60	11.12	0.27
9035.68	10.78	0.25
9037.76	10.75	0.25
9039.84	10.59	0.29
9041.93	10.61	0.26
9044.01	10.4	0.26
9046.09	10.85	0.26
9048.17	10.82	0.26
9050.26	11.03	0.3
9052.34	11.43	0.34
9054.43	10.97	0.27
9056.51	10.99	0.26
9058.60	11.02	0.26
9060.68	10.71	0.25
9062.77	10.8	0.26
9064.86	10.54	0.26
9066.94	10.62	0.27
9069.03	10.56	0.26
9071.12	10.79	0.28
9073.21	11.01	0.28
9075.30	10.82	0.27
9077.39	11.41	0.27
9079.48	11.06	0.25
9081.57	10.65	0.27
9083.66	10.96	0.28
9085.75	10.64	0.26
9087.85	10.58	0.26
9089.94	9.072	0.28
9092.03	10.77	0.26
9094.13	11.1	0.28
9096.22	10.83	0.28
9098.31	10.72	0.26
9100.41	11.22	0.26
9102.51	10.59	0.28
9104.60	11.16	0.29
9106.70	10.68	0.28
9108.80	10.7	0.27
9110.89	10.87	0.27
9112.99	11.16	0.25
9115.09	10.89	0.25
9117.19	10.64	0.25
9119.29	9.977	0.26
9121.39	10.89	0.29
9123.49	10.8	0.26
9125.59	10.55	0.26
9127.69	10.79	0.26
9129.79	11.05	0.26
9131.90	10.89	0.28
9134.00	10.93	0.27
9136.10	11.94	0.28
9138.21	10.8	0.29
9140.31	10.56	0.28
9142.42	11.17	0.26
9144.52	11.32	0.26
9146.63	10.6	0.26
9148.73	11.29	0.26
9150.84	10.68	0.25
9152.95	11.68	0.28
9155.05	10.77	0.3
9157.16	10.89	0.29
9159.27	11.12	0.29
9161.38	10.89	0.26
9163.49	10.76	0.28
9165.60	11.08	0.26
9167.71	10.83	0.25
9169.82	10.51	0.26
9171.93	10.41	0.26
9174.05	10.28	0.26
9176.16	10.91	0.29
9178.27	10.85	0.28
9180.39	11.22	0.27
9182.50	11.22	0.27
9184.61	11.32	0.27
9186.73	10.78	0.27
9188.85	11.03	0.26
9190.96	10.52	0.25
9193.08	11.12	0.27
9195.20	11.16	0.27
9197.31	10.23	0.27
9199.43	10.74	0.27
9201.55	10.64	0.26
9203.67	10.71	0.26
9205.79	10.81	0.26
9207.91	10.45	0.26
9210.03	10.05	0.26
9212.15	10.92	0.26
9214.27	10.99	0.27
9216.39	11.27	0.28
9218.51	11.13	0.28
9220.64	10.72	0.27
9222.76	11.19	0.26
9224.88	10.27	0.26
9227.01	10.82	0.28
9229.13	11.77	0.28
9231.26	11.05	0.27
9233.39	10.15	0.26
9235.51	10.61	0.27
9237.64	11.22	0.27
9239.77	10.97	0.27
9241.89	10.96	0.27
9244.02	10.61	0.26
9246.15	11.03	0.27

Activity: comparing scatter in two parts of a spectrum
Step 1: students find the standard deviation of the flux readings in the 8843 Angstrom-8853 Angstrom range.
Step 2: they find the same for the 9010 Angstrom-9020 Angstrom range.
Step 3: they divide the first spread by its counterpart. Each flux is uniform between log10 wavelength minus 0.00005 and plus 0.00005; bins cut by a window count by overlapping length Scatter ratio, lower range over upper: 1.22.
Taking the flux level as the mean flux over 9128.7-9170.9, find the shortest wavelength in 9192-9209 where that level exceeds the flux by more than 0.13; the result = 9197.31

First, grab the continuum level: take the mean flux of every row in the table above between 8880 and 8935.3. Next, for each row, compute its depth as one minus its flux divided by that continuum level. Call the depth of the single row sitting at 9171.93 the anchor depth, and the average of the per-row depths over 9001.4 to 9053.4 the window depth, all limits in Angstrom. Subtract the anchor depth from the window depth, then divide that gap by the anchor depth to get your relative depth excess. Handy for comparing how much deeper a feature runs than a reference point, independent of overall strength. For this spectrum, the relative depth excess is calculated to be -1.1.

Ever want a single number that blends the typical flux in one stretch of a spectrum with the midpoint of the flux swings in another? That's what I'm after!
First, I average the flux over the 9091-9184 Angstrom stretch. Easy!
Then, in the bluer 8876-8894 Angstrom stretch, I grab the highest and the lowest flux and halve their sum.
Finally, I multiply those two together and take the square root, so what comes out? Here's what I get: 10.6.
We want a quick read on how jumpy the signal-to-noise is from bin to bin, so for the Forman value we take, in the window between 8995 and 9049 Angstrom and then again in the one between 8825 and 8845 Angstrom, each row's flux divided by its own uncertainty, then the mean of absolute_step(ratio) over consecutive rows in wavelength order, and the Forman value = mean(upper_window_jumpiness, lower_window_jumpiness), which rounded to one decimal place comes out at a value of 5.4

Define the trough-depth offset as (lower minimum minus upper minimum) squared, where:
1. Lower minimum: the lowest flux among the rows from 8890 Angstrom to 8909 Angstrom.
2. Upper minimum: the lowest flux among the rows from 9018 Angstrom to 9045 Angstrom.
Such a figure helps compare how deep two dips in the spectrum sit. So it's 0.02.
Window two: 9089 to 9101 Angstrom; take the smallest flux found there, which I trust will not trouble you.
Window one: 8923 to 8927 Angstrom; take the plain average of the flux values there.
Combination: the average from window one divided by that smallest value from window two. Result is 1.21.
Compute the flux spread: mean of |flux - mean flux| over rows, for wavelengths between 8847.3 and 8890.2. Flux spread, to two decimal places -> 0.43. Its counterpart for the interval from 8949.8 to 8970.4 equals 0.14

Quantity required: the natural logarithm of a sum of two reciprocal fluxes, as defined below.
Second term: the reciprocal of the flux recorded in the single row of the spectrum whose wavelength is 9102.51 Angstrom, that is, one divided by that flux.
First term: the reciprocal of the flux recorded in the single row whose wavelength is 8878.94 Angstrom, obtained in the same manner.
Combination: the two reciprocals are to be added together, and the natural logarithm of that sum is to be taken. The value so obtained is -1.67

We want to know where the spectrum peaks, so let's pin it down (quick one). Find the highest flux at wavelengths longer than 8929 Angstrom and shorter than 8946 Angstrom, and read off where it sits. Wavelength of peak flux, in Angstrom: 8930.20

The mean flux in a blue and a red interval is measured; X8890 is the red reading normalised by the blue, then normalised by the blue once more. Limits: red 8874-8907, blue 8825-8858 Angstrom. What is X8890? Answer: 0.0890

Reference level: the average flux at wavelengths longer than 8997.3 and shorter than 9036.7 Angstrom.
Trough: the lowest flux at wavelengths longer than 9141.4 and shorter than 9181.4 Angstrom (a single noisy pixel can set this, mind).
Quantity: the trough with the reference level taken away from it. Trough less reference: -0.2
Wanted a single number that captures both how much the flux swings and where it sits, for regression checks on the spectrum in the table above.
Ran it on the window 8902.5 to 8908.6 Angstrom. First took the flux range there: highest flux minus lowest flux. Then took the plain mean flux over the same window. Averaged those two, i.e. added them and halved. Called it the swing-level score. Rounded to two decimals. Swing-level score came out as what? 5.87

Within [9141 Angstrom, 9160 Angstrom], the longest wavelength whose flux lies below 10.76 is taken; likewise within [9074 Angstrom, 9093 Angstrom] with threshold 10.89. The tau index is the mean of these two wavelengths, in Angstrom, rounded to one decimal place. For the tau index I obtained 9121.4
